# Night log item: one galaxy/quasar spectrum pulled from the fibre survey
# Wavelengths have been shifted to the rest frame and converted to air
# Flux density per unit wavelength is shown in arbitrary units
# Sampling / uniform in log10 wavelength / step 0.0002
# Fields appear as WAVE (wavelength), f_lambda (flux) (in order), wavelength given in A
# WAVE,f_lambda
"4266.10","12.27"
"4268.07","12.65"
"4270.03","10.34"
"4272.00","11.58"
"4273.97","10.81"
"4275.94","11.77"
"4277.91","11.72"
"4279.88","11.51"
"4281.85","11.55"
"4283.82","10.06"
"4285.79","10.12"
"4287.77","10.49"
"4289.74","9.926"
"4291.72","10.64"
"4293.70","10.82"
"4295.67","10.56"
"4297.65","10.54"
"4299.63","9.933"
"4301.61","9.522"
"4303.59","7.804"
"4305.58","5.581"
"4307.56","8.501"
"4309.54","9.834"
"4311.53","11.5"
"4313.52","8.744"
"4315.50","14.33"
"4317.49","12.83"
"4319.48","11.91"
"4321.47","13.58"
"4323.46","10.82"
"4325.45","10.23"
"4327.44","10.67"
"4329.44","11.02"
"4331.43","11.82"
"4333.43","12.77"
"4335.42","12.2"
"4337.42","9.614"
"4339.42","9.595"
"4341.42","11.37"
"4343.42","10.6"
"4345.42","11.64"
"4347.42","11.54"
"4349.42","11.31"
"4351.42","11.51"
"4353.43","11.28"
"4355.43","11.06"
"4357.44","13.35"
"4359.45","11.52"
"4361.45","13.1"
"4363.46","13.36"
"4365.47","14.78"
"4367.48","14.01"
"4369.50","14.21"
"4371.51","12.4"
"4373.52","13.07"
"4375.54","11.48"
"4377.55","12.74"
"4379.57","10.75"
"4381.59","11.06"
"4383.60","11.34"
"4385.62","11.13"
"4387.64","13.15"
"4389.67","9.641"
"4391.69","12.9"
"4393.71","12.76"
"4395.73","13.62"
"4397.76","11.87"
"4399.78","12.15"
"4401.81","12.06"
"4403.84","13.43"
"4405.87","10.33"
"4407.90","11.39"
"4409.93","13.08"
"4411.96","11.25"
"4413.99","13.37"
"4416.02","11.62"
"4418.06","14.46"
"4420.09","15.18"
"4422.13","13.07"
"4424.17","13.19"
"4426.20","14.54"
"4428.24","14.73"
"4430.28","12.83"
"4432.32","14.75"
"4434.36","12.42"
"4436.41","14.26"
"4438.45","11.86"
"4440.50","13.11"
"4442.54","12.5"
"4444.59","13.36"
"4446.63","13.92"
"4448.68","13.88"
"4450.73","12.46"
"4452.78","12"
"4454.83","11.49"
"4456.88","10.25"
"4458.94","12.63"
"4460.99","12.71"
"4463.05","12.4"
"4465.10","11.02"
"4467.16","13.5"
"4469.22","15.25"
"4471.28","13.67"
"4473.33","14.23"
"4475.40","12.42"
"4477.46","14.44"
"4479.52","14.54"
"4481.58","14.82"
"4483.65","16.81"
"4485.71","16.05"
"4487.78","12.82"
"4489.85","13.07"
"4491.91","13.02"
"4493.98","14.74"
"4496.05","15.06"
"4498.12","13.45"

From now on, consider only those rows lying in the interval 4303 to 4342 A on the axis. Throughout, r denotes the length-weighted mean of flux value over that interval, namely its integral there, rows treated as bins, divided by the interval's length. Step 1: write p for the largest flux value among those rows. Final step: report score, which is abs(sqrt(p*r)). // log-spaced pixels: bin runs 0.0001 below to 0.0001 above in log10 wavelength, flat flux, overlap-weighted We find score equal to 12.4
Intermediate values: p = 14.33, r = 10.8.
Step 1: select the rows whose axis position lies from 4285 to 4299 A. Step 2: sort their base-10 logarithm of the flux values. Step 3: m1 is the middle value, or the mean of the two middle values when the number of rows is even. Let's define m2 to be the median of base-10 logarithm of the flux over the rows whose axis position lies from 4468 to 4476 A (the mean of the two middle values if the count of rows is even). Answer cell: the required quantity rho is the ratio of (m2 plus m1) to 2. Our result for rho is 1.08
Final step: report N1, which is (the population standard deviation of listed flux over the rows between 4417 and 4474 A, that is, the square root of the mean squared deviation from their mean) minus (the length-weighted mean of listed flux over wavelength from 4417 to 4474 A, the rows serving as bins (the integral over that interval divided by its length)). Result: -12.0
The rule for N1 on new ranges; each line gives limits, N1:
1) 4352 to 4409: -11.0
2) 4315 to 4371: -10.6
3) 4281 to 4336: -8.9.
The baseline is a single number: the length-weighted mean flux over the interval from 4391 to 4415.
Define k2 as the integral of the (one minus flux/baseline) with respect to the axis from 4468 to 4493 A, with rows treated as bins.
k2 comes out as -3.9 A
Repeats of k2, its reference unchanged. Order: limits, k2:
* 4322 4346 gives 2.5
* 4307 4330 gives 2.1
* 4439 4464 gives -0.4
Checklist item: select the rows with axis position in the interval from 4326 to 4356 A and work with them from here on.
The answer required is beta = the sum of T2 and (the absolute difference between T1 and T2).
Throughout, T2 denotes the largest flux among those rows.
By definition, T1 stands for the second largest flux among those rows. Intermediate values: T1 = 12.2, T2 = 12.77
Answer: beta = 13.3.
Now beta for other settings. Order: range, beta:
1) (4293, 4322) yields 15.1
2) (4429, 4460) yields 15.2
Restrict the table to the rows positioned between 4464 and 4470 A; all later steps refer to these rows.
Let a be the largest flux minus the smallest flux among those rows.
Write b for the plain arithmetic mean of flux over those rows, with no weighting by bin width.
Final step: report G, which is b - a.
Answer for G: 9.0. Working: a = 4.2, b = 13.3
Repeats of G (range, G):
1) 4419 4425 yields 11.7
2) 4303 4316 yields 0.7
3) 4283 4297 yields 9.5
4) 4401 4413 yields 8.8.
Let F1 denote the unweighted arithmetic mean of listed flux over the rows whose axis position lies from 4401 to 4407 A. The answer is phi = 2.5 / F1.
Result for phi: 0.209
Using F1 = 11.9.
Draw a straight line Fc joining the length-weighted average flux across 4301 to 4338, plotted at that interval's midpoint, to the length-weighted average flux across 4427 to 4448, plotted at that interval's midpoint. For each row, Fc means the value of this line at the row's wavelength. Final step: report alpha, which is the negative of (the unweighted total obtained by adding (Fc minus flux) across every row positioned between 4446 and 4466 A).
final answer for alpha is -15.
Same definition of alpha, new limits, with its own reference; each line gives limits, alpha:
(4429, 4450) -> -1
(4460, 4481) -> -7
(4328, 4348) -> 1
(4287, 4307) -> -6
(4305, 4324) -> 2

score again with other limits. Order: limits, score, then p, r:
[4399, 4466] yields 13.9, 15.18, 12.8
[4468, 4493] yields 15.5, 16.81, 14.3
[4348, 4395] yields 13.5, 14.78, 12.3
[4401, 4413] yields 12.7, 13.43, 11.9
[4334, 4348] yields 11.6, 12.2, 11.0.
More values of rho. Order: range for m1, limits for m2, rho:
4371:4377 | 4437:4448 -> 1.11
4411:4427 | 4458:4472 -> 1.11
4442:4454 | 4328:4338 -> 1.09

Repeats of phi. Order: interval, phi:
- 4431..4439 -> 0.188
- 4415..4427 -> 0.183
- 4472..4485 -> 0.172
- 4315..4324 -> 0.197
